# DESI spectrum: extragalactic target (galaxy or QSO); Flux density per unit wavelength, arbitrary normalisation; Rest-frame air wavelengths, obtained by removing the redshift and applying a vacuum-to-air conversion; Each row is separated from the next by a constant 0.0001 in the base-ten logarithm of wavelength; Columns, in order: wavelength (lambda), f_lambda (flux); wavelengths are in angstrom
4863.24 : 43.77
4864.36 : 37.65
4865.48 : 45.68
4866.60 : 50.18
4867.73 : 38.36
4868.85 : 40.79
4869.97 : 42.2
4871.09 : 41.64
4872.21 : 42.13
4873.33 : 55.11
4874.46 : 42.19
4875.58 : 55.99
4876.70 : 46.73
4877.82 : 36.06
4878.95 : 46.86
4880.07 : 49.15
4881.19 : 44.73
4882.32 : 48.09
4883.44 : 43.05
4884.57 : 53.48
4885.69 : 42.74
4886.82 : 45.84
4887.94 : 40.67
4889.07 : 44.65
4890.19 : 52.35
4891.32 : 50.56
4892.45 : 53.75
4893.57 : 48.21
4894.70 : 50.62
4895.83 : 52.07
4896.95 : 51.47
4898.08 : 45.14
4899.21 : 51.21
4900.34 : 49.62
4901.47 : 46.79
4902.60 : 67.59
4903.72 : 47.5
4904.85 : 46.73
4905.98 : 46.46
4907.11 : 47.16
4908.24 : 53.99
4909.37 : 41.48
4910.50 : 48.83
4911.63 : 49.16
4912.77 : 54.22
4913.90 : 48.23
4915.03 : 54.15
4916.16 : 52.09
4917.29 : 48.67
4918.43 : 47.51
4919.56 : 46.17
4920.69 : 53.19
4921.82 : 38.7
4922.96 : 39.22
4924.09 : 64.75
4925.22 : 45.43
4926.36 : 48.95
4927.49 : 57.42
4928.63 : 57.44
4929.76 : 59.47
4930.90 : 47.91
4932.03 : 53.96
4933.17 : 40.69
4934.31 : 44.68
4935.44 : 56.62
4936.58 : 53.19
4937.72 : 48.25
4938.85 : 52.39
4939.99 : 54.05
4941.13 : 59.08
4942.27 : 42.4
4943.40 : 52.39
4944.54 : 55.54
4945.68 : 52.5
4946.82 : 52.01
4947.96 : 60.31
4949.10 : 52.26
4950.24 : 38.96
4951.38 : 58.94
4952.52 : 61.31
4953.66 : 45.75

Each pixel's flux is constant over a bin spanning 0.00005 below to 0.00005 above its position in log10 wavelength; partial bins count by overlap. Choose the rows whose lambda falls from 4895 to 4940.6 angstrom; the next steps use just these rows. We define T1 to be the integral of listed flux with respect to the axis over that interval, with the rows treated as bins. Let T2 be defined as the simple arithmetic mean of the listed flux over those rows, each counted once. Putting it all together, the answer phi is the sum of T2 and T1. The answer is 2345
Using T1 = 2295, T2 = 50.3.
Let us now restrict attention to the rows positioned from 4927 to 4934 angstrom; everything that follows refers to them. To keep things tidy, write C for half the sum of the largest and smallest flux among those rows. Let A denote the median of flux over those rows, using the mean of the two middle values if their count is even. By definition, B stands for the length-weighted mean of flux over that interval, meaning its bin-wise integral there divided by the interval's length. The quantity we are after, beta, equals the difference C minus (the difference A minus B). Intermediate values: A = 56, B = 52.4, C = 50.1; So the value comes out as 47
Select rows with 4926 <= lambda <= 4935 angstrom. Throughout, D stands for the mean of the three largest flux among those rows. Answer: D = 58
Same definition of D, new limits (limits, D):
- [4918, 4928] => 58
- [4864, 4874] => 50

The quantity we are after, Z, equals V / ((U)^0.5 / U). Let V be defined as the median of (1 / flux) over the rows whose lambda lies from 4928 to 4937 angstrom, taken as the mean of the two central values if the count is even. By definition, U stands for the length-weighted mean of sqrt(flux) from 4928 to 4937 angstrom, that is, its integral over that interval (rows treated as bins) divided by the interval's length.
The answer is 0.0500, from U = 7.18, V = 0.0187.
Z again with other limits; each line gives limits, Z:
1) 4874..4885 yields 0.0558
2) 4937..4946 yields 0.0512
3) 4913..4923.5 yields 0.0545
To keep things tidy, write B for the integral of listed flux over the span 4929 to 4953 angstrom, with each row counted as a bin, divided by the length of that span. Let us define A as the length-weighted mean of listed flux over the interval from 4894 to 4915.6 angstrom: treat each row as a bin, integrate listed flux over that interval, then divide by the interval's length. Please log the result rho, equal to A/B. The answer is 0.96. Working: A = 50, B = 52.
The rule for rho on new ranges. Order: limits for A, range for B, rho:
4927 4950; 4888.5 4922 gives 1.05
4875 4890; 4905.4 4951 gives 0.91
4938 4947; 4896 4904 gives 1.02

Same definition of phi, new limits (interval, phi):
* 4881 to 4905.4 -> 1245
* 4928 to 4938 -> 566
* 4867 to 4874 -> 348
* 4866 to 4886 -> 957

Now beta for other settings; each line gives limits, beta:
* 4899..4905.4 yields 60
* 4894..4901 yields 48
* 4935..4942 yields 53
